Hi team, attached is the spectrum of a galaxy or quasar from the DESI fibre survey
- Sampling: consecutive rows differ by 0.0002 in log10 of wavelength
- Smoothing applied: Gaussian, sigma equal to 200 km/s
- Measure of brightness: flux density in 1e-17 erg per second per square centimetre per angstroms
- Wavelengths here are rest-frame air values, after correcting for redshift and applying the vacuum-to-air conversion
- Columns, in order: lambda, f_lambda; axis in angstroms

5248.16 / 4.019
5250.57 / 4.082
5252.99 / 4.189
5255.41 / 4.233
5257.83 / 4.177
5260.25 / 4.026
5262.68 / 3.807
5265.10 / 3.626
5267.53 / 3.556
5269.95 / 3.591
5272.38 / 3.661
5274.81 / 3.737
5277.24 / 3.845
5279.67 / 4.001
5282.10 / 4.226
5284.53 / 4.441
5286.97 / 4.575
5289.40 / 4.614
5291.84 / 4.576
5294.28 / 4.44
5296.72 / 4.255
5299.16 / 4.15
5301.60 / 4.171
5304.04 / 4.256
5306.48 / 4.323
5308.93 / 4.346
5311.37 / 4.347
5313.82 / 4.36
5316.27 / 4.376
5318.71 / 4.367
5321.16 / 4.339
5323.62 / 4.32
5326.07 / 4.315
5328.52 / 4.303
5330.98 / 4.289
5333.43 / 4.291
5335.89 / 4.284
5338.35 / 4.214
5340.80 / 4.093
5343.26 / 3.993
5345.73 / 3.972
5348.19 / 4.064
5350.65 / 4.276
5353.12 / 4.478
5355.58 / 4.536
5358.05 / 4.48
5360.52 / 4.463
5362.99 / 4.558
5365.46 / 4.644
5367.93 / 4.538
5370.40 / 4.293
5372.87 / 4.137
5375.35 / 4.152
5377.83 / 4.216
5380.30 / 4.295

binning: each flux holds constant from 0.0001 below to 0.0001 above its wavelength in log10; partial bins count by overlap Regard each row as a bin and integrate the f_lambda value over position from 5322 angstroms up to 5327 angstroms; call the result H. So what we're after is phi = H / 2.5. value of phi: 8.6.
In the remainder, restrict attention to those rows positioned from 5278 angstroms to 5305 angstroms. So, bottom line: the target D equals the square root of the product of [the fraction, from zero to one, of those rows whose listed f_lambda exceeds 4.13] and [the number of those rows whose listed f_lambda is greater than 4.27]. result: 2.1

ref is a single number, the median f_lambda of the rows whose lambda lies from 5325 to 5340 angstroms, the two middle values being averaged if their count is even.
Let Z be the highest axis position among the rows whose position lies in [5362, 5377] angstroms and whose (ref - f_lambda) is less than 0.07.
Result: 5370.40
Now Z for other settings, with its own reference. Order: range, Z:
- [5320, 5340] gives 5335.89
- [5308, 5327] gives 5326.07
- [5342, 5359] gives 5358.05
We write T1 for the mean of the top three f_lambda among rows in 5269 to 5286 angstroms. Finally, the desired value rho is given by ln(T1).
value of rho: 1.44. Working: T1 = 4.2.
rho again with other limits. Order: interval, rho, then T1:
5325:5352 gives 1.46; 4.3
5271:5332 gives 1.52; 4.6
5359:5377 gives 1.52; 4.6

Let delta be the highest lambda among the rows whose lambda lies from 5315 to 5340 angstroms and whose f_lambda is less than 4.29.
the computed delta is 5338.35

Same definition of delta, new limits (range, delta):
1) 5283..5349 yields 5348.19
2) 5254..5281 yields 5279.67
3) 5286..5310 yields 5304.04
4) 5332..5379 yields 5377.83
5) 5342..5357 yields 5350.65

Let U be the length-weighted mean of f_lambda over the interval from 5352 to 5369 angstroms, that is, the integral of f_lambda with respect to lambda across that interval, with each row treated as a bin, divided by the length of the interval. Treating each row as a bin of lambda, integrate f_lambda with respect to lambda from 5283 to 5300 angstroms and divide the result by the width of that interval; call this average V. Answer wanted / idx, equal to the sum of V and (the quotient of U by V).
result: 5.46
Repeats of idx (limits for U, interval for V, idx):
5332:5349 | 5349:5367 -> 5.40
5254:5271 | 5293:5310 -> 5.18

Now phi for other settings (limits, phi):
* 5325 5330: 8.6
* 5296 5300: 6.7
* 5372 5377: 8.3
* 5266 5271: 7.2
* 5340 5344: 6.5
